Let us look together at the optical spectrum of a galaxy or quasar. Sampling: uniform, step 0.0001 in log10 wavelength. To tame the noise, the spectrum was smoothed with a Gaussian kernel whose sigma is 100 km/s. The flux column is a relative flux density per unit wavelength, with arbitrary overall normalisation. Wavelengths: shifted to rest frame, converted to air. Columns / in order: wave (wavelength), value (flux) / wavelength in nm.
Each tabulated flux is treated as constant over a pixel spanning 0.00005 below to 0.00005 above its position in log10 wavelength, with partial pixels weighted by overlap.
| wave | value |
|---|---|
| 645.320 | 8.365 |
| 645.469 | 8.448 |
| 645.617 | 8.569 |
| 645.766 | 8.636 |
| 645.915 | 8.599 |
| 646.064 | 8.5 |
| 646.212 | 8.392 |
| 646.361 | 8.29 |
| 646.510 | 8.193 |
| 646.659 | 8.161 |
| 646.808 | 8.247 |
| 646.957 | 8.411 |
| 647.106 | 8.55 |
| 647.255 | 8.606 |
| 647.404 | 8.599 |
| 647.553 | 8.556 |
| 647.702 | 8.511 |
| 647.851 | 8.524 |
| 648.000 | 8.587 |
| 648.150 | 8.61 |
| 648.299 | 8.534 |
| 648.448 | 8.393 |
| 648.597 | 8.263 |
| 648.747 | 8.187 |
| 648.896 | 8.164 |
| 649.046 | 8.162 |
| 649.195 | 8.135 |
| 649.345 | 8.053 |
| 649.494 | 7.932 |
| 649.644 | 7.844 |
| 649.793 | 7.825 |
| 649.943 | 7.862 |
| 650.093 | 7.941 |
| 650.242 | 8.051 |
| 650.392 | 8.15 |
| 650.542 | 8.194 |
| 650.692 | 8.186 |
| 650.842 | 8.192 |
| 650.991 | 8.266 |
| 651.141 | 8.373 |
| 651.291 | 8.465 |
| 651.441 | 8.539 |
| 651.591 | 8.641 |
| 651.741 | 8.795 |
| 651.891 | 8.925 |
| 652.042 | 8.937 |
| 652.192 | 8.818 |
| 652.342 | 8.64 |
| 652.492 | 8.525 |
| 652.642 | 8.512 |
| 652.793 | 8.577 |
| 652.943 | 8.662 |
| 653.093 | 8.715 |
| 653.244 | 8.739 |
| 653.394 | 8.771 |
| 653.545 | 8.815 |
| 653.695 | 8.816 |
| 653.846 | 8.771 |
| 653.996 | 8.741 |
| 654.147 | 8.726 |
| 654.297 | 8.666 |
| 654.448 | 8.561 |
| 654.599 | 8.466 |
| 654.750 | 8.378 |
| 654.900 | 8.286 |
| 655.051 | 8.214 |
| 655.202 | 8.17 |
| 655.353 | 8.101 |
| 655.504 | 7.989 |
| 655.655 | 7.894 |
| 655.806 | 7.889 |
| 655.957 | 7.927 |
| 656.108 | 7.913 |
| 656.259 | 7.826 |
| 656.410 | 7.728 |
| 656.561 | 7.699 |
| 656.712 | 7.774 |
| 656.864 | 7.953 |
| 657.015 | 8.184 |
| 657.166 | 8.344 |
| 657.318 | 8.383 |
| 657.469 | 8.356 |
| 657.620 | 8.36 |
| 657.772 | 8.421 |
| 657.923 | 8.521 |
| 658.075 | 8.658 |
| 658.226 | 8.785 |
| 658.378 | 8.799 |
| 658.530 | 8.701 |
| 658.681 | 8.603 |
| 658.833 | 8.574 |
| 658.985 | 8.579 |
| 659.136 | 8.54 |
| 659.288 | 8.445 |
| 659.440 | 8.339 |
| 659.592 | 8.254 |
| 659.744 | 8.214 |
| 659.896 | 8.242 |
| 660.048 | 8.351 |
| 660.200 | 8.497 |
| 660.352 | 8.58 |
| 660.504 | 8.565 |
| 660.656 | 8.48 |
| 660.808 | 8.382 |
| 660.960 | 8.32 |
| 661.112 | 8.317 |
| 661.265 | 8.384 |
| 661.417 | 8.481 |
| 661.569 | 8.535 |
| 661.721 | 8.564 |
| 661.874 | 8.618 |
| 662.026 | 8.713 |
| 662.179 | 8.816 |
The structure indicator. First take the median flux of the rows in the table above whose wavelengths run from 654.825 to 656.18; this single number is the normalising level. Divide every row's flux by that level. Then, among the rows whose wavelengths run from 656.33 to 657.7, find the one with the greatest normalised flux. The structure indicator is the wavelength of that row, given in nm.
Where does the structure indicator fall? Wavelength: 657.318 nm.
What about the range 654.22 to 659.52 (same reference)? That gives 658.378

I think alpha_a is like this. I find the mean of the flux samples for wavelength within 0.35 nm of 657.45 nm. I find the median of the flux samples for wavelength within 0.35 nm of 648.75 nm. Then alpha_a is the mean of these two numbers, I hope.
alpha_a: 8.28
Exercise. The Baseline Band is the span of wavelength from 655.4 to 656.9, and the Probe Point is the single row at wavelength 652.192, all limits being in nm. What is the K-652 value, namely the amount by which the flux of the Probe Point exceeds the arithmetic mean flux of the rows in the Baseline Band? 0.96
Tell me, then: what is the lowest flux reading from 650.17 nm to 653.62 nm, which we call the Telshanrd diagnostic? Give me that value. 8.051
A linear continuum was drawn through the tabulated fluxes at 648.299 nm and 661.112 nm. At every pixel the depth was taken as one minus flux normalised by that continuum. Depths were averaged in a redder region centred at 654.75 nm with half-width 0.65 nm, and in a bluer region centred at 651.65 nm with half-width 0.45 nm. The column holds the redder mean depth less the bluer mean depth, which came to 0.03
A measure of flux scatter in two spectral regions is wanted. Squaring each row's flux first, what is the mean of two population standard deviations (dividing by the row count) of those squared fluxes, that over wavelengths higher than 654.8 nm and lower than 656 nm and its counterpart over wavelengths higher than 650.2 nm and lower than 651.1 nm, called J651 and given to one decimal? 1.7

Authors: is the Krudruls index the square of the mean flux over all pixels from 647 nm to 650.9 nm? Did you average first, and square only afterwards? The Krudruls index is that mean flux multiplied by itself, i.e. 68.1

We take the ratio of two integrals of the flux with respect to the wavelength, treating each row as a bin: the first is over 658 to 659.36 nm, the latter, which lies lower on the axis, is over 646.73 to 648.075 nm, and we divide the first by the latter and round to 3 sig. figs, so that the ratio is 1.03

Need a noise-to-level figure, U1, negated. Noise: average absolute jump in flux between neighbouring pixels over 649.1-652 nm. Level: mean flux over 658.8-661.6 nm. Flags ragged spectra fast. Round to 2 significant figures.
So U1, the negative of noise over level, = -0.0094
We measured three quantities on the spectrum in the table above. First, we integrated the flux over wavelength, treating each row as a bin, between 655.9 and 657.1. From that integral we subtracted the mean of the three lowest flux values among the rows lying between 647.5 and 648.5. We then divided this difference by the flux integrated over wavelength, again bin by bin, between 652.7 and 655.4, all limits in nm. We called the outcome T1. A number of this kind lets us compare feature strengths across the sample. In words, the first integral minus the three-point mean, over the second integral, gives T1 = 0.0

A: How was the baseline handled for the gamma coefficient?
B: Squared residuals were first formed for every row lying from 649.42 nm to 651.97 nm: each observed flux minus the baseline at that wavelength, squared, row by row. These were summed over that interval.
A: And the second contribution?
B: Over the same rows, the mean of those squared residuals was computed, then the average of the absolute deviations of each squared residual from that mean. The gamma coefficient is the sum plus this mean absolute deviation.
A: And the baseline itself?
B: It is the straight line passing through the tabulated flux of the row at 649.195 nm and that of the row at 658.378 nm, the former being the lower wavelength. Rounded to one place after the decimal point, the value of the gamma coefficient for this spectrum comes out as 1.4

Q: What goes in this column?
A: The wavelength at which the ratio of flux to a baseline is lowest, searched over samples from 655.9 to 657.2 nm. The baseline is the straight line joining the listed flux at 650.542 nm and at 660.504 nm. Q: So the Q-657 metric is 656.561 nm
